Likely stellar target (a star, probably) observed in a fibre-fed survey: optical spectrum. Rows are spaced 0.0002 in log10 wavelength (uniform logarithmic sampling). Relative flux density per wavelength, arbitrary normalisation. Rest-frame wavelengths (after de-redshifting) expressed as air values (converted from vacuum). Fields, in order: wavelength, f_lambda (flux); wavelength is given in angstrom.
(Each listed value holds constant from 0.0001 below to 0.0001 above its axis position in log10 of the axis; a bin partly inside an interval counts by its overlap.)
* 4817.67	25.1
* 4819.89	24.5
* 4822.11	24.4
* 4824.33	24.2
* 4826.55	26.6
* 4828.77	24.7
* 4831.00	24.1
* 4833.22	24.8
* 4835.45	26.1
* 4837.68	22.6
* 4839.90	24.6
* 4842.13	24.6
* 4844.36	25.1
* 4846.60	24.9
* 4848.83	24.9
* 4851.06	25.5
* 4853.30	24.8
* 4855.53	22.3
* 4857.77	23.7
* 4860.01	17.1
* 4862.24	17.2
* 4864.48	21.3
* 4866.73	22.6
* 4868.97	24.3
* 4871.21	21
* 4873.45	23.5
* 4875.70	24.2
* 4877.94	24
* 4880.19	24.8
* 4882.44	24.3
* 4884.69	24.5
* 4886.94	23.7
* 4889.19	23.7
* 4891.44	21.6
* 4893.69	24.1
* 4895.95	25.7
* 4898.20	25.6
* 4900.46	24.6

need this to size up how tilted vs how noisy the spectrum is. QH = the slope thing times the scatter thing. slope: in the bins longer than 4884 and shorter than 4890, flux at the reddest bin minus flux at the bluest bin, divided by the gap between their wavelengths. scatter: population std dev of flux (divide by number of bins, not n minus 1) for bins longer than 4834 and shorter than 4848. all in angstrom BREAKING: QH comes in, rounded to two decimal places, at -0.19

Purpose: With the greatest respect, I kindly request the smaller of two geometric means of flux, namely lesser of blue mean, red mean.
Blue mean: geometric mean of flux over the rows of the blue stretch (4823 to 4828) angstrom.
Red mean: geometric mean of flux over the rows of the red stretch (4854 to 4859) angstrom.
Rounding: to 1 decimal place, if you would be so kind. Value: 23.0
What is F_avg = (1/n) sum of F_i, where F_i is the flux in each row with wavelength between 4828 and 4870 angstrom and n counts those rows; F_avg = 23.4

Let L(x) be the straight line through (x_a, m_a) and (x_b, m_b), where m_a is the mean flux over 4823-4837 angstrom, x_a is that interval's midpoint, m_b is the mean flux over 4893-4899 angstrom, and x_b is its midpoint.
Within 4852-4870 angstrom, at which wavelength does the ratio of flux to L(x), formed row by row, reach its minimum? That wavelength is 4860.01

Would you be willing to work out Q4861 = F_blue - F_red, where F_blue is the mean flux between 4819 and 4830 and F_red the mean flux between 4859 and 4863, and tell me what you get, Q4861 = 7.7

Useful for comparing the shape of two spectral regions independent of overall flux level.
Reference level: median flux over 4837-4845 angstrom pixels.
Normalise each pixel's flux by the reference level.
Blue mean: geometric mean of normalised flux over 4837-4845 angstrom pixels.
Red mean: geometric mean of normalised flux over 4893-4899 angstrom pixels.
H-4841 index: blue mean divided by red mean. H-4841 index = 0.96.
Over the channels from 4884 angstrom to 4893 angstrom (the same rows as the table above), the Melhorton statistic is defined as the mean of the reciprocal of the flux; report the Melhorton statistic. 0.043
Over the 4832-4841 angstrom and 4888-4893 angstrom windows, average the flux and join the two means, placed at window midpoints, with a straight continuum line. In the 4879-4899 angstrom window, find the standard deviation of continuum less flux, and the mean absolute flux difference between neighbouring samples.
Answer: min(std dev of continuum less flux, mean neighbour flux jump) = 1.0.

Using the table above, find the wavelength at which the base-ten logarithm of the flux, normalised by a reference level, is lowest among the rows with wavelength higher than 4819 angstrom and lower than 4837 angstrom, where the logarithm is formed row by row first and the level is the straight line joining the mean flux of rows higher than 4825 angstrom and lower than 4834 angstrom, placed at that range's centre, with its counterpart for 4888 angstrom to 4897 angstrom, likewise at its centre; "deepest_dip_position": 4824.33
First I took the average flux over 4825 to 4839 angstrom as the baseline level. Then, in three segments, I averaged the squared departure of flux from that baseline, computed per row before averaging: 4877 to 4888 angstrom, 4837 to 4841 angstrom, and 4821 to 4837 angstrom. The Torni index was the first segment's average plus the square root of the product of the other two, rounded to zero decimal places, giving 2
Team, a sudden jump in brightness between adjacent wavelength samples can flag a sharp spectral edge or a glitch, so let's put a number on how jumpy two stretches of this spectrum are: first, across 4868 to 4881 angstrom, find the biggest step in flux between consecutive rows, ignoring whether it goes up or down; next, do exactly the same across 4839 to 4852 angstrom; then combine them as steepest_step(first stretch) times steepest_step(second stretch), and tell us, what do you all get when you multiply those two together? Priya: 2.0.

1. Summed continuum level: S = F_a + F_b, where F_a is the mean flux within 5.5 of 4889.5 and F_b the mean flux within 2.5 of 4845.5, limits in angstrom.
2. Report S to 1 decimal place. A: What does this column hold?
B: 48.5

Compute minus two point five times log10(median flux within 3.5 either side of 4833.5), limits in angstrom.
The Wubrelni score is -3.49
